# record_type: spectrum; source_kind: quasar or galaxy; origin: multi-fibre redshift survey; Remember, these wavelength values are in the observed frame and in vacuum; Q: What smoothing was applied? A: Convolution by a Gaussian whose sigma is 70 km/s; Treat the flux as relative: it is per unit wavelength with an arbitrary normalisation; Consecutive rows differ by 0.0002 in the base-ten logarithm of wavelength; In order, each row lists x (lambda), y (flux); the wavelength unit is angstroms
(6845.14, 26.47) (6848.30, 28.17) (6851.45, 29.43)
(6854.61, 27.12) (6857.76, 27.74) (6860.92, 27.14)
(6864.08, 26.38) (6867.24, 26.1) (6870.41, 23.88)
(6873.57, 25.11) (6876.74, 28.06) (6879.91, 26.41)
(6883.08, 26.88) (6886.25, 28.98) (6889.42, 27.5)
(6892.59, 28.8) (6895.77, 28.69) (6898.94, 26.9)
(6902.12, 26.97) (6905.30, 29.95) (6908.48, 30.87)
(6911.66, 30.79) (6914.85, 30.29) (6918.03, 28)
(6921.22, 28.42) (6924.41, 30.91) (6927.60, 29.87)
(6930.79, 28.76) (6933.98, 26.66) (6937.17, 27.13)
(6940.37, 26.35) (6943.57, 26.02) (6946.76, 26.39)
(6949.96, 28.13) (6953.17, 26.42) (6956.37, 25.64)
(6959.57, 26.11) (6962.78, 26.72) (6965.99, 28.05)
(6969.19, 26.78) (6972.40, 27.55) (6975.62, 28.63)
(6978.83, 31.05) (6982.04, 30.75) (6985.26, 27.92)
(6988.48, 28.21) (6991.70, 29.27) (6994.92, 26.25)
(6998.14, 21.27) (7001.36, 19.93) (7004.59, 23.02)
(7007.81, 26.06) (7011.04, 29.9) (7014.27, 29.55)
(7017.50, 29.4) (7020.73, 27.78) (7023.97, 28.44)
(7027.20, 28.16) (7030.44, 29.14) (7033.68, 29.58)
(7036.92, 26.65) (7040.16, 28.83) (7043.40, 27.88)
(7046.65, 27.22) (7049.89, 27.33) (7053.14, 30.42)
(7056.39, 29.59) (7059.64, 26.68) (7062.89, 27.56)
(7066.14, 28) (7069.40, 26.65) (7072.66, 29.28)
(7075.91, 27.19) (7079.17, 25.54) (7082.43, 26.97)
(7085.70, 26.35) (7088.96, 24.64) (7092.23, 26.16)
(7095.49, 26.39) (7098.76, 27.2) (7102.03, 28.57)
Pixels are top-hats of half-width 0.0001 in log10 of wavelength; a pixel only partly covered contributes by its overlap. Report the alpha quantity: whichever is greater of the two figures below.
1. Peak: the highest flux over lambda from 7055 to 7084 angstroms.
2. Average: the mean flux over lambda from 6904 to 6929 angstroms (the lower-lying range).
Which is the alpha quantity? 29.9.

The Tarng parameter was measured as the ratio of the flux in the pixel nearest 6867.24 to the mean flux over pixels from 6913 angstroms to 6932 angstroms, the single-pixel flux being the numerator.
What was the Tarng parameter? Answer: 0.89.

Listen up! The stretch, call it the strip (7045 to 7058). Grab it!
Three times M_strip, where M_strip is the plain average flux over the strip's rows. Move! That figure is 85.9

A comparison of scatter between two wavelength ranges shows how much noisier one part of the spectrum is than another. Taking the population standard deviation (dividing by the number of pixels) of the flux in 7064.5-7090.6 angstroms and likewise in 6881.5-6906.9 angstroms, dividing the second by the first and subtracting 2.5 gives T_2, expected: -1.7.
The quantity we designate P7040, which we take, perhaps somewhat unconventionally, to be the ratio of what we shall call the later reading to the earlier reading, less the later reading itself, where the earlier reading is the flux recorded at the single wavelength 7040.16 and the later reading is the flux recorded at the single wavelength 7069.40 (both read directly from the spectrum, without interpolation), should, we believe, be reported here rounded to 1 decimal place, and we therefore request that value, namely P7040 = -25.7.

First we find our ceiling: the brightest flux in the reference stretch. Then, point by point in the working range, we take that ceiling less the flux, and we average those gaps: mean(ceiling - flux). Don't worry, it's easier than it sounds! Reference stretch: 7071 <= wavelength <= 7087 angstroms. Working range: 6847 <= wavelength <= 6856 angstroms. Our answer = 1.0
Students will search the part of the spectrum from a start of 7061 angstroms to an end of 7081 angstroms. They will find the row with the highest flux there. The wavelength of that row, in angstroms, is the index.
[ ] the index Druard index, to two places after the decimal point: 7072.66 angstroms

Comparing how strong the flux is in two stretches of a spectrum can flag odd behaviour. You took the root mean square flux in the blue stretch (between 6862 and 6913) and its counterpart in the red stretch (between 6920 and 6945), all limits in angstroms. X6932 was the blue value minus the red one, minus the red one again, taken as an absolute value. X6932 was 28.4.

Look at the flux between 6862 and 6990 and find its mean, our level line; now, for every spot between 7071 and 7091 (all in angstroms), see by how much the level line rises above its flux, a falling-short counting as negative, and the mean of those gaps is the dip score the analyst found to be 1.2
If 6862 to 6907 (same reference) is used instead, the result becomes 0.6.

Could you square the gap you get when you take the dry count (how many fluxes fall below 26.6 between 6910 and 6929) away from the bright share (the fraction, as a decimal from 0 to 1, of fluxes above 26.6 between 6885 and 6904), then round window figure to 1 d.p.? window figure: 1.0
